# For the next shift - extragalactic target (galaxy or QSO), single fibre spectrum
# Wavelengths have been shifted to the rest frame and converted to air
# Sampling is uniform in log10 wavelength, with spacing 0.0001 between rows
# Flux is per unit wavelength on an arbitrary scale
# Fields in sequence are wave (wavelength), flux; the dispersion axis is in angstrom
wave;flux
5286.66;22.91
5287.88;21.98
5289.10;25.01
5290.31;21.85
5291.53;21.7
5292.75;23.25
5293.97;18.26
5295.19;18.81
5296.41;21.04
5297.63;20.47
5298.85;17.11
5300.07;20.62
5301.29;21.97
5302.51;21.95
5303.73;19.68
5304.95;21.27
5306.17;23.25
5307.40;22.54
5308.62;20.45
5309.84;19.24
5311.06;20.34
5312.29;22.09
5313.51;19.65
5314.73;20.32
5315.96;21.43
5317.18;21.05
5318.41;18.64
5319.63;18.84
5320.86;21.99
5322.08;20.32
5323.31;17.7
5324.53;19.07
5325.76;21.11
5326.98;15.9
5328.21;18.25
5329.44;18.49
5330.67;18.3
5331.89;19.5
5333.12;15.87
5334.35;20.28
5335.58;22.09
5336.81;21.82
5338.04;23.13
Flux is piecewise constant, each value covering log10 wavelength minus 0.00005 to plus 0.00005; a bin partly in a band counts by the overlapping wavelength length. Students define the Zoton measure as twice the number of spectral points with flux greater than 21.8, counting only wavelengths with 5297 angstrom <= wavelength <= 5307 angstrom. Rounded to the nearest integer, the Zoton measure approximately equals 6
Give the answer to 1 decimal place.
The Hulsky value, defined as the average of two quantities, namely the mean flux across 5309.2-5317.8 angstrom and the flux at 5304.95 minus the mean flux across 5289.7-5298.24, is 10.5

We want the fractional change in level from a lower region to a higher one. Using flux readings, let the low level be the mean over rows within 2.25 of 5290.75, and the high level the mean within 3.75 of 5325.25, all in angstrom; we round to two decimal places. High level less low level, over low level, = -0.18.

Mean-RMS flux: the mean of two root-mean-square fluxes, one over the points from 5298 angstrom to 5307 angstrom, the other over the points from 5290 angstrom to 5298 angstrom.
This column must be 20.87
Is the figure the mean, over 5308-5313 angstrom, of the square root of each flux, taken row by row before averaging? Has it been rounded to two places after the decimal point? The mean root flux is 4.53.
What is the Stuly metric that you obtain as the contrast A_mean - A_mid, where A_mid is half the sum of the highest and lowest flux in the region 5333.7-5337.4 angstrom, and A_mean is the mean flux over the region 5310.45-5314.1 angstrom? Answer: -0.5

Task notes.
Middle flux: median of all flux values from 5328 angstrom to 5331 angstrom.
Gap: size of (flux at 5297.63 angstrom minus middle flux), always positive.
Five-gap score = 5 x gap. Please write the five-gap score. 11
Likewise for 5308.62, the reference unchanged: 11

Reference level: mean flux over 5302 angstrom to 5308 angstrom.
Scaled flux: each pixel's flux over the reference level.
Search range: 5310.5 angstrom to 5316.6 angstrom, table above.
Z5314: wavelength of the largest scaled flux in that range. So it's 5312.29 angstrom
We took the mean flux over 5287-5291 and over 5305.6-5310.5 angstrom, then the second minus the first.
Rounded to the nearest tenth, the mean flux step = -1.6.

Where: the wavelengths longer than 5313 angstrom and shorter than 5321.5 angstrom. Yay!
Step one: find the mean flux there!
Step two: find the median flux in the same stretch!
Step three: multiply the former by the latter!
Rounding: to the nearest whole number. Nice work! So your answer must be 412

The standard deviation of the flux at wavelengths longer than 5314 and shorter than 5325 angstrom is 1.4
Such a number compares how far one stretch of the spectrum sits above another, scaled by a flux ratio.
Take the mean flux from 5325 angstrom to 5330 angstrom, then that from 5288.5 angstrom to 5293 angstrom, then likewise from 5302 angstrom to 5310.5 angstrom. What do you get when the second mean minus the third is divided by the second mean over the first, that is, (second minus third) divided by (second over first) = 1.4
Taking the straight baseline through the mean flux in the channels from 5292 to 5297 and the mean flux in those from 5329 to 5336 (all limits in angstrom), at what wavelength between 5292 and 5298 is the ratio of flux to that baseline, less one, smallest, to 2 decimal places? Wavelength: 5293.97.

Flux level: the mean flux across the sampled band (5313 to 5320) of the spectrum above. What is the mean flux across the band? 20.0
